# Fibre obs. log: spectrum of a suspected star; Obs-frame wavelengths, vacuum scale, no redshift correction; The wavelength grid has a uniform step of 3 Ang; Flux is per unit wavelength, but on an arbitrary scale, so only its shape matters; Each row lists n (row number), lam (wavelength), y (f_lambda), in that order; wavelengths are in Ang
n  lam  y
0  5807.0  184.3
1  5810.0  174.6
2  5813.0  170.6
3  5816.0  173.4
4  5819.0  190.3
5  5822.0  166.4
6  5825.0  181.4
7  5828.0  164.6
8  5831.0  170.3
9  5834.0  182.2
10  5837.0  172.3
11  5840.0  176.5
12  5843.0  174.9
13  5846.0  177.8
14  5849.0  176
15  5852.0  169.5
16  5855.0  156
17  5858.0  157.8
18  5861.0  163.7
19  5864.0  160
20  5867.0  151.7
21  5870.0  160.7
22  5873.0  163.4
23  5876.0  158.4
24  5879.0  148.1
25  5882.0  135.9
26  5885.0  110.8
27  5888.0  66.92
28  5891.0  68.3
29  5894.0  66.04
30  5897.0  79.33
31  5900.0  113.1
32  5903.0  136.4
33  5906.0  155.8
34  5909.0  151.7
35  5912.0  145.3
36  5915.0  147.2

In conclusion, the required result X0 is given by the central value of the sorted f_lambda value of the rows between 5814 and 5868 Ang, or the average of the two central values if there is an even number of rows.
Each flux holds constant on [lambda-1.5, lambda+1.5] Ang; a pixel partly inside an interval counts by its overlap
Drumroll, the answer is 171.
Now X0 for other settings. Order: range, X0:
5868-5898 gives 123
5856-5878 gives 160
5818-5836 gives 176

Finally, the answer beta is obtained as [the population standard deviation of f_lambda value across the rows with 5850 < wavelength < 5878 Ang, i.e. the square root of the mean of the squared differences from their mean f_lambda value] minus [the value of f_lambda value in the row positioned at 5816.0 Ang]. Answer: -169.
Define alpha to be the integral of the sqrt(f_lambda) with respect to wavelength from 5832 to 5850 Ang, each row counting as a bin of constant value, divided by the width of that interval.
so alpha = 13.3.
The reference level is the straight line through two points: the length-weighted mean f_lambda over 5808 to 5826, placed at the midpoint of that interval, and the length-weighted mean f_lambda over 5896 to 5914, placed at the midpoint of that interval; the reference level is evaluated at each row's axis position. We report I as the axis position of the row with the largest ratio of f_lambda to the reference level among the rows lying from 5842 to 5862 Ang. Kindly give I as 5846.0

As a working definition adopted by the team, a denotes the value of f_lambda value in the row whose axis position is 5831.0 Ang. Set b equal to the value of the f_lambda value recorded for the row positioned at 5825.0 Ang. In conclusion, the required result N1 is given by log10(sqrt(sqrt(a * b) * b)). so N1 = 2.252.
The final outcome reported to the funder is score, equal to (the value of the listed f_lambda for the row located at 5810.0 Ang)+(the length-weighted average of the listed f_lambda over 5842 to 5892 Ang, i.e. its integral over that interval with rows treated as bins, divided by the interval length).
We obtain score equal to 322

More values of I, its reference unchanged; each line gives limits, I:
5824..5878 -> 5873.0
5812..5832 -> 5819.0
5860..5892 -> 5873.0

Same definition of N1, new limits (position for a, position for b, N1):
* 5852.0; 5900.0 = 2.097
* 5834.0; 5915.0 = 2.191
